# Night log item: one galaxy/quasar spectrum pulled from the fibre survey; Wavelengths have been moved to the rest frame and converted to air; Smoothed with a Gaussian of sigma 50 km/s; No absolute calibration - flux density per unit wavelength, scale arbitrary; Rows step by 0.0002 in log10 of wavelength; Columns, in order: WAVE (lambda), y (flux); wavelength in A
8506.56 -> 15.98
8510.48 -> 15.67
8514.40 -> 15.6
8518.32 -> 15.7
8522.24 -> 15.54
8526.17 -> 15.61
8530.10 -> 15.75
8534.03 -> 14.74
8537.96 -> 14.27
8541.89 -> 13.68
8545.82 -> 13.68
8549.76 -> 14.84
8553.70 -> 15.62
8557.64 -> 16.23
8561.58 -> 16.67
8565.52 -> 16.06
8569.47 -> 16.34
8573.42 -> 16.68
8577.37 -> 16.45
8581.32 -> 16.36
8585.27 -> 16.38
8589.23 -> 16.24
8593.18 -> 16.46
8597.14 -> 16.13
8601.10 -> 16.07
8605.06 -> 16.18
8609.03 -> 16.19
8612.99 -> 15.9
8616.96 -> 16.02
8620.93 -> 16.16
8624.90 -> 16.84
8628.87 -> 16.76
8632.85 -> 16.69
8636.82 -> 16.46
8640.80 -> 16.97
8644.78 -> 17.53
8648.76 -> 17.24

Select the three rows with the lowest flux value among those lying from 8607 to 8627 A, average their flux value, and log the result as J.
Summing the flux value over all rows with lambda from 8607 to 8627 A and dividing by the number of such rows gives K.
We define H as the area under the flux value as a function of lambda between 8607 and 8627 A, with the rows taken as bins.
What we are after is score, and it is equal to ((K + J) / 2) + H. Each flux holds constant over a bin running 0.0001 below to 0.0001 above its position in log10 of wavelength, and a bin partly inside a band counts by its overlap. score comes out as 341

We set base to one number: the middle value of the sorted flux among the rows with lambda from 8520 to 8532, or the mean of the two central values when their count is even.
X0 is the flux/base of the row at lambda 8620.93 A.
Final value 1.04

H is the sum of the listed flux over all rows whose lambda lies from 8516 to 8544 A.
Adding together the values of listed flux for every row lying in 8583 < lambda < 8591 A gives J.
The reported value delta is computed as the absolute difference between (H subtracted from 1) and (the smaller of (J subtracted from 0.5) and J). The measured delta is 72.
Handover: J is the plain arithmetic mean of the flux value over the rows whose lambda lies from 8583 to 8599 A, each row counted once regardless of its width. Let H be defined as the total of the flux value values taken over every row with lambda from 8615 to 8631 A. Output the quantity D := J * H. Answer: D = 1072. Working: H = 65.8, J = 16.3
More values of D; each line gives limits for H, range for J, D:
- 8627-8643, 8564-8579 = 1096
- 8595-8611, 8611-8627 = 1048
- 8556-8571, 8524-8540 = 986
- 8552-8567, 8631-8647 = 1092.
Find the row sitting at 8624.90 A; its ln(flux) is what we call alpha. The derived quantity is 2.82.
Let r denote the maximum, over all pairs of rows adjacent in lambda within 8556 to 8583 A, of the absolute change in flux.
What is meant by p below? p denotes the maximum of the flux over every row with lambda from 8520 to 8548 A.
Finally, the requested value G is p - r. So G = 15.1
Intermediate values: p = 15.75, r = 0.61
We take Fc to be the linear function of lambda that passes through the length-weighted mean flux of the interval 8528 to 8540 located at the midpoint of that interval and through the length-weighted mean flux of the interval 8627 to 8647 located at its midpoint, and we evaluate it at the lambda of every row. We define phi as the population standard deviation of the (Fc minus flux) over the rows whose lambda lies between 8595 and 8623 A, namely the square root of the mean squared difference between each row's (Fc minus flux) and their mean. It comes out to 0.20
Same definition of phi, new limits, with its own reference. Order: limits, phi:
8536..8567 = 0.95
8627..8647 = 0.30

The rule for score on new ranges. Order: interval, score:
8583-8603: 341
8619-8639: 348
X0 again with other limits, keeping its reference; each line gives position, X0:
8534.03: 0.94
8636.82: 1.05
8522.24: 1.00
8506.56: 1.02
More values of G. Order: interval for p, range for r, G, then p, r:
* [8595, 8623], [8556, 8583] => 15.6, 16.19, 0.61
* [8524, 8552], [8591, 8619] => 15.4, 15.75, 0.33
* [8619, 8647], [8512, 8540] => 16.5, 17.53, 1.01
